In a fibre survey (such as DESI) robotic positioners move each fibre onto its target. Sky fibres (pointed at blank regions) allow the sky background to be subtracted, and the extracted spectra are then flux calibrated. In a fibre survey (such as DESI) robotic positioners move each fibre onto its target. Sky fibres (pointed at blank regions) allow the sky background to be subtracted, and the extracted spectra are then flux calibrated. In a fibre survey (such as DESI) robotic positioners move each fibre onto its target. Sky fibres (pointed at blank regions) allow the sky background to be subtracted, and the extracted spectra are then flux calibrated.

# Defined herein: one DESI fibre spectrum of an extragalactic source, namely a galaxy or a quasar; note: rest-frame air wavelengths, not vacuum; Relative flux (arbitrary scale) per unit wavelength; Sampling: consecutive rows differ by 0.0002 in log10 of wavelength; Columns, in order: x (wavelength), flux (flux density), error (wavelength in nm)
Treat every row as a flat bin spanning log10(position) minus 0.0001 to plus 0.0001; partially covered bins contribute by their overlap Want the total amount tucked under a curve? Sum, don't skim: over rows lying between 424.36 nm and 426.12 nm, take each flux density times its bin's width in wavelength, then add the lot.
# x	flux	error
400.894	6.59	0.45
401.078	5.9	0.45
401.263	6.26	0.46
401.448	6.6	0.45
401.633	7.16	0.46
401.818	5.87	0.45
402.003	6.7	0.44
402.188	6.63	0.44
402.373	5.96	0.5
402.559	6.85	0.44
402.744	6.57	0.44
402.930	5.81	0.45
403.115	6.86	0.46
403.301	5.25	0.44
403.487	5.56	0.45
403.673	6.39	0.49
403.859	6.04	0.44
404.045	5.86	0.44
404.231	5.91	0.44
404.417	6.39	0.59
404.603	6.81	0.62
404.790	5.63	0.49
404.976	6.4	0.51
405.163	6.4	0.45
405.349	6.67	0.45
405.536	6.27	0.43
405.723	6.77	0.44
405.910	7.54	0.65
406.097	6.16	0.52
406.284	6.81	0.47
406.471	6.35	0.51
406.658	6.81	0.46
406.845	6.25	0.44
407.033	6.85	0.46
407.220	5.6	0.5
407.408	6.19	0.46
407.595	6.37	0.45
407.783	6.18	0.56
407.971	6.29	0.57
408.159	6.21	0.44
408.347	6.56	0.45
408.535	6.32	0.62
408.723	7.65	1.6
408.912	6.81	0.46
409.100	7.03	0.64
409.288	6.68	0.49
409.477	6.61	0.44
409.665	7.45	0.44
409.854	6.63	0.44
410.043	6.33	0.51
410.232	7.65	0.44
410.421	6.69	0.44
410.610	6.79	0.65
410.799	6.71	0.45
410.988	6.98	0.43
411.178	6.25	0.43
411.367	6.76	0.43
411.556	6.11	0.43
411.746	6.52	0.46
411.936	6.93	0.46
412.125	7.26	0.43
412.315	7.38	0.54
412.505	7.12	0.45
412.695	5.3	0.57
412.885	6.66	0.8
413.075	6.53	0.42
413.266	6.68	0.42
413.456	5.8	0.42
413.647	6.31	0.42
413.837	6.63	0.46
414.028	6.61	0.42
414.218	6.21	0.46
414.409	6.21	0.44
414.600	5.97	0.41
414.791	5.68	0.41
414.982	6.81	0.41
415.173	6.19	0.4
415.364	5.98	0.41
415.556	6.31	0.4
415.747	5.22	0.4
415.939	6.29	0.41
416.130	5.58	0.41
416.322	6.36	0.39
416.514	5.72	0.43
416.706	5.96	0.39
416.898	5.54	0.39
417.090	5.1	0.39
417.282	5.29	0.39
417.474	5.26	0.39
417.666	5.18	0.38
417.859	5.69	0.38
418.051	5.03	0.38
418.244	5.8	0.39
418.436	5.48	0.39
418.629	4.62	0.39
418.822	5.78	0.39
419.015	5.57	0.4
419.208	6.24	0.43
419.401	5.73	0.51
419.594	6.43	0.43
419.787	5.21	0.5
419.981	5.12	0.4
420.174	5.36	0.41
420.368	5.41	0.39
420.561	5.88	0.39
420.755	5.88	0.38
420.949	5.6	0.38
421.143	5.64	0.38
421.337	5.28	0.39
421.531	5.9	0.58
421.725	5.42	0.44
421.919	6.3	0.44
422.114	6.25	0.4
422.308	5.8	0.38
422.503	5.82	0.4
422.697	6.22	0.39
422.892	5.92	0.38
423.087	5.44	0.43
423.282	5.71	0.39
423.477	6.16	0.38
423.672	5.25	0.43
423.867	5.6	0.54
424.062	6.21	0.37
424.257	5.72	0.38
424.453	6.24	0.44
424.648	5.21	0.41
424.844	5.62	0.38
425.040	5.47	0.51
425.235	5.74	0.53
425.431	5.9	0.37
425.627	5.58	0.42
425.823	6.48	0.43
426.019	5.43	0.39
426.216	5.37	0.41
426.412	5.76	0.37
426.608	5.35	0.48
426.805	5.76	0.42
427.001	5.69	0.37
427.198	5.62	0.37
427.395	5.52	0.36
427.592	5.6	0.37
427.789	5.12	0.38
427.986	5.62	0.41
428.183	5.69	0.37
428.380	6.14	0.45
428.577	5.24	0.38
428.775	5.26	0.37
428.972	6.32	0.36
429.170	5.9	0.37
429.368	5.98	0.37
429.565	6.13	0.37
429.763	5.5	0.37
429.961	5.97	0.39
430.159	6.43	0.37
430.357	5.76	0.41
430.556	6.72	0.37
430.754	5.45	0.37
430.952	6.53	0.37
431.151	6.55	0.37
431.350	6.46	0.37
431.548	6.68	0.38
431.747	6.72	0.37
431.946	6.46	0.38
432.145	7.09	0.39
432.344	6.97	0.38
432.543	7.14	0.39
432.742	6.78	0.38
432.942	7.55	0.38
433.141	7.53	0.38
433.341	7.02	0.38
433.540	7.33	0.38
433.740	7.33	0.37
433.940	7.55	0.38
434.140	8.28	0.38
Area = 10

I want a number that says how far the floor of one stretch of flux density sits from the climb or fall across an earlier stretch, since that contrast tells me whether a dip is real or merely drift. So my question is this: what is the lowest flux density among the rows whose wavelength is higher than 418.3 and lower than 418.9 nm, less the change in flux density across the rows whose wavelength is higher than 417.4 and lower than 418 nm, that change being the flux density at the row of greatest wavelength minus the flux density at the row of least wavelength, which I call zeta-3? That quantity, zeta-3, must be 4.2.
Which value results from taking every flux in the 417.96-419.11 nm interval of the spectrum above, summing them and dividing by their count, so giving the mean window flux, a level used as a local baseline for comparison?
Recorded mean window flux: 5.4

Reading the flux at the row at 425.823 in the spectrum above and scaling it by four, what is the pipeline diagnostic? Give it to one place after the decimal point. 25.9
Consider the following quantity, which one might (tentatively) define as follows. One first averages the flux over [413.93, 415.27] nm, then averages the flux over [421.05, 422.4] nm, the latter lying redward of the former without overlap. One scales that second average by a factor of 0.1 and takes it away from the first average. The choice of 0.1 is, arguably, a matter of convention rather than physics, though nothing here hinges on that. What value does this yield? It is 5.7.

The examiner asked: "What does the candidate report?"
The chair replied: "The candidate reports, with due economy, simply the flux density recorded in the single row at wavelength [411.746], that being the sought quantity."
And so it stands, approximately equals 6.52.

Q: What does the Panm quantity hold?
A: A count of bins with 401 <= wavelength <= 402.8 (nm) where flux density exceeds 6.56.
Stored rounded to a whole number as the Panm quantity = 6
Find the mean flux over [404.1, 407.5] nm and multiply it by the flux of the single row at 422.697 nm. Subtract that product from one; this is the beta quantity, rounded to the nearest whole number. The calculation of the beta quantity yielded -39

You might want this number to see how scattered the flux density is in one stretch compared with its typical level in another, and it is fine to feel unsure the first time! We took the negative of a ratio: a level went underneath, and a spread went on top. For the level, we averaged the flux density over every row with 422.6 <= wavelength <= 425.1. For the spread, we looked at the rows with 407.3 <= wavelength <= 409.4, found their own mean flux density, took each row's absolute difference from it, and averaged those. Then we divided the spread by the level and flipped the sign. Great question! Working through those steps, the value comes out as -0.0595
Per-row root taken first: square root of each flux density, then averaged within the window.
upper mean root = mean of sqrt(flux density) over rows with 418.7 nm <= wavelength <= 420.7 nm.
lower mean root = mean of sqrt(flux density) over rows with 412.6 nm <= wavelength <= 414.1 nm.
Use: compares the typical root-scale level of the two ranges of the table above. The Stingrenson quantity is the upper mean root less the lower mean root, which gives -0.131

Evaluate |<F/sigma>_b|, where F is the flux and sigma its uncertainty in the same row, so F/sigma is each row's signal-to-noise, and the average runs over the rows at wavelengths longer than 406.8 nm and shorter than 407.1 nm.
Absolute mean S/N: 14.5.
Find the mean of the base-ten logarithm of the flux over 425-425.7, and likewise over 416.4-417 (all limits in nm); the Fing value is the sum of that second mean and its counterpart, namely 1.51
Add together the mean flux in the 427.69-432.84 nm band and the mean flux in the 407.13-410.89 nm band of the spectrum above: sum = 12.8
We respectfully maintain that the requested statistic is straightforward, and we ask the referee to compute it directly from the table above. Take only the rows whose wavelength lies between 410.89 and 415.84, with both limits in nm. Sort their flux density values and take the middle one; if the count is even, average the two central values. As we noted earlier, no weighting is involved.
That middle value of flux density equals 6.4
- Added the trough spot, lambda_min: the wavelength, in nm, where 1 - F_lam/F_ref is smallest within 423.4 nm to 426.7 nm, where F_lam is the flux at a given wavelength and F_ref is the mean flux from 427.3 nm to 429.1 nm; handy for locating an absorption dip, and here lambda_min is 425.823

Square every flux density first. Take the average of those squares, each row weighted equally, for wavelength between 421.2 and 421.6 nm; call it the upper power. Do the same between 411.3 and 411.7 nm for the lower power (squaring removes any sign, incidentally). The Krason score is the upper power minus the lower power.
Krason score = -10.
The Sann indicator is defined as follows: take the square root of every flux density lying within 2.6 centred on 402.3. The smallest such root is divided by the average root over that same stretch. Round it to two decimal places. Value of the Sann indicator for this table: 0.91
